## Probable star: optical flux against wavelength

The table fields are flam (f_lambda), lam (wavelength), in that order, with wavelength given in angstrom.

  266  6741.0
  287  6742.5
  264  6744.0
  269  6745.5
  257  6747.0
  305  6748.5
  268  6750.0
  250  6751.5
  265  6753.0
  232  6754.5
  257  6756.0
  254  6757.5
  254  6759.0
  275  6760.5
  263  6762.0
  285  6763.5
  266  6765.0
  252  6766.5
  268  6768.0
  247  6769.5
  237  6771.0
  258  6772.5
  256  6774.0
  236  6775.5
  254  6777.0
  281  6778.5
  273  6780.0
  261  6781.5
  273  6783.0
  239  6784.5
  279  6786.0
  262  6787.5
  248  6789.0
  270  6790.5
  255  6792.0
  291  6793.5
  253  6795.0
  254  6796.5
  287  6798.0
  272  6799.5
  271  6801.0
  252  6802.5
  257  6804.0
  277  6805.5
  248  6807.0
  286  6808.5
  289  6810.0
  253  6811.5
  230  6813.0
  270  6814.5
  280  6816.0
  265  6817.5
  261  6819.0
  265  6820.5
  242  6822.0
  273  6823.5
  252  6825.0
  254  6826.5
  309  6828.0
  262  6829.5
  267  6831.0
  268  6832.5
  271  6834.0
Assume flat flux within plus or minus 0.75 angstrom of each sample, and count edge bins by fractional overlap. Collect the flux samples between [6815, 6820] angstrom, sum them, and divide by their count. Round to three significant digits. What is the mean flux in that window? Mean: 269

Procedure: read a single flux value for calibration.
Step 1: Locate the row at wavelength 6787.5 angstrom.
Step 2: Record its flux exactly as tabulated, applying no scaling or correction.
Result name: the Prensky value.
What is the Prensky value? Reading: 262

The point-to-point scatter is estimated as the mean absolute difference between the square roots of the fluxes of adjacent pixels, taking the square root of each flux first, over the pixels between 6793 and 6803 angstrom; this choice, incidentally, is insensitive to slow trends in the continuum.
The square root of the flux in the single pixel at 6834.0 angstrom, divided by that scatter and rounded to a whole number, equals 30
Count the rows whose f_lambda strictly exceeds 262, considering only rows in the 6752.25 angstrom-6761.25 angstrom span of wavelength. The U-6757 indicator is 2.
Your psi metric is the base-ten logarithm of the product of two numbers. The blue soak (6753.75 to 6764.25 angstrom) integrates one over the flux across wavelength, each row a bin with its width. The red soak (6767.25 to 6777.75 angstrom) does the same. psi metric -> -2.77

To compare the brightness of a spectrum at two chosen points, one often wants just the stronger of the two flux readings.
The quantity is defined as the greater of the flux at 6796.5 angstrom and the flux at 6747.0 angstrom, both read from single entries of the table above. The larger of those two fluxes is 257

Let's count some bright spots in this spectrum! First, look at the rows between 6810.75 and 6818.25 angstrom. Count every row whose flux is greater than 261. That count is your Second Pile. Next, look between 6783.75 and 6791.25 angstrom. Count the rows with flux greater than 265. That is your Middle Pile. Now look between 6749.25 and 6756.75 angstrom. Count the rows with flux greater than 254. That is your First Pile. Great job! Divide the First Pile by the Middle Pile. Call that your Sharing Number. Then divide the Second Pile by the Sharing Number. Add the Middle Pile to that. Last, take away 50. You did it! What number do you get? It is -46.0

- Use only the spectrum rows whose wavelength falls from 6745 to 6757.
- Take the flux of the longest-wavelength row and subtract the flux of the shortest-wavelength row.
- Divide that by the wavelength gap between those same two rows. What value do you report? -1.1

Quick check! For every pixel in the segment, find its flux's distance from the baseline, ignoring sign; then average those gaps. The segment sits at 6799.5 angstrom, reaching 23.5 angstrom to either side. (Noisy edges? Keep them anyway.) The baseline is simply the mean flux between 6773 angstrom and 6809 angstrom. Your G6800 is 12.8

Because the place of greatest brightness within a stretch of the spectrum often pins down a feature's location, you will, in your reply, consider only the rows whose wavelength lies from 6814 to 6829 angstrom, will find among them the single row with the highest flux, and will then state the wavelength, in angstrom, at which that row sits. 6828.0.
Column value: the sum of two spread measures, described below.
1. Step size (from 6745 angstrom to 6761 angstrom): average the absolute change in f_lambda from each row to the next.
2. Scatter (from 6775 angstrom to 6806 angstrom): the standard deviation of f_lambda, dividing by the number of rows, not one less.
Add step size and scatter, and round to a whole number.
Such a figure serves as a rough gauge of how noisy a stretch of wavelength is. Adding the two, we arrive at 36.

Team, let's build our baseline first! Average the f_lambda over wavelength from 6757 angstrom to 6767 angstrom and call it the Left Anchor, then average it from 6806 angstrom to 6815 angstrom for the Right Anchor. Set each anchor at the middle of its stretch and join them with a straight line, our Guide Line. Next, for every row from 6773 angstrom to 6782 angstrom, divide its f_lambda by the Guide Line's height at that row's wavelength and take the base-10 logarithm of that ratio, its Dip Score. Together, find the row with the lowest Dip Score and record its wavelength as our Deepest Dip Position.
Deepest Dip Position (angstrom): 6775.5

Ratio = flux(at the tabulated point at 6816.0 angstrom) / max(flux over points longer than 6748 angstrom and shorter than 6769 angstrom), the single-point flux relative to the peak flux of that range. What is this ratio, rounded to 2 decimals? 0.92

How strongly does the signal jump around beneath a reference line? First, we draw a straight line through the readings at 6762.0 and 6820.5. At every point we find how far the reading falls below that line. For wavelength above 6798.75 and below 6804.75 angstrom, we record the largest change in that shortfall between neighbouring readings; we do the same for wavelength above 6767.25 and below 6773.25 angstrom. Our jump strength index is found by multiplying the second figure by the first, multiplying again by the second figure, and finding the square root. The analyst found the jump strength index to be 92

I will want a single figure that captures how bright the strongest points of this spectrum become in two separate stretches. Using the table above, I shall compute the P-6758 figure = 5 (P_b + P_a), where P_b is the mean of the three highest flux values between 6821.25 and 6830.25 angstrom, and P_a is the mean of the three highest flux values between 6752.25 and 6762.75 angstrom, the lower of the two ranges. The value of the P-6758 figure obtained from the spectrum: 2745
